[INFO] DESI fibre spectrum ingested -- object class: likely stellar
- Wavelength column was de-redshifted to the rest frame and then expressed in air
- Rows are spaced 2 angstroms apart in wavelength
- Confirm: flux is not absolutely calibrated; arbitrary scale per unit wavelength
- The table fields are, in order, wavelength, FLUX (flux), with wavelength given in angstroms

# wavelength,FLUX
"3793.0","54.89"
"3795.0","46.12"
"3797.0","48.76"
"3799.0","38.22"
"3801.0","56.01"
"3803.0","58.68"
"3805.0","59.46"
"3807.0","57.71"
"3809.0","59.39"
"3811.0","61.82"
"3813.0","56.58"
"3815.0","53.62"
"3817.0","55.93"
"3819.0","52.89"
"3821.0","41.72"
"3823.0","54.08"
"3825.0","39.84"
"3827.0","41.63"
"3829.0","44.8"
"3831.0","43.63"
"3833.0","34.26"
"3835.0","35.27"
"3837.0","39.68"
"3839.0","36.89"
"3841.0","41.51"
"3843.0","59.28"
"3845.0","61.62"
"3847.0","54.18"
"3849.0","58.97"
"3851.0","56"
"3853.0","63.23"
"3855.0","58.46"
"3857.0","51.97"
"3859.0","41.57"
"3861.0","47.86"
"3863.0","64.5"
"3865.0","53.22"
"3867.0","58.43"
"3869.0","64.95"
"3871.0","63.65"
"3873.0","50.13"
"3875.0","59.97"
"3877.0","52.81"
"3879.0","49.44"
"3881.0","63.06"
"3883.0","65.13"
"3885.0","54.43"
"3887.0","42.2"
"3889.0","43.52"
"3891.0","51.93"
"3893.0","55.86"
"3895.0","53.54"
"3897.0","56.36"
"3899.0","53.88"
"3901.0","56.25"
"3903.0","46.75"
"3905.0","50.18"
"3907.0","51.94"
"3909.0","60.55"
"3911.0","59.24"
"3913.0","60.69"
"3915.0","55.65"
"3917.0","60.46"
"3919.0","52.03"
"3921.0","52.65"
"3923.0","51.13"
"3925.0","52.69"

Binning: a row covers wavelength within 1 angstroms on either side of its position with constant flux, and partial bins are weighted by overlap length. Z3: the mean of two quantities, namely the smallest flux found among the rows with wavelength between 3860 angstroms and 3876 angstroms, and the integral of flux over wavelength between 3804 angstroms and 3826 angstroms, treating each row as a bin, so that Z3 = 617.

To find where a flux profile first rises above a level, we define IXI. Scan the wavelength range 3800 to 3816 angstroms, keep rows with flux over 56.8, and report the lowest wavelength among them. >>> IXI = 3803.0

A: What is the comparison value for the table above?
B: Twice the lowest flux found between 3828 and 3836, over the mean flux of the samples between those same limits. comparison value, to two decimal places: 1.74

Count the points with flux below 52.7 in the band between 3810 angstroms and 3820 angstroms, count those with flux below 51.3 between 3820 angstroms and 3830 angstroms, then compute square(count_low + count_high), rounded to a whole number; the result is 16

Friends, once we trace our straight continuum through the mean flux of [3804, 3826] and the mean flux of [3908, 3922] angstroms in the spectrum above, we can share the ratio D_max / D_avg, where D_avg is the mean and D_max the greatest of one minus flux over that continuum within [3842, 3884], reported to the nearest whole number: -9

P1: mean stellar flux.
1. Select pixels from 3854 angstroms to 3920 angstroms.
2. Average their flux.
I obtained 54.9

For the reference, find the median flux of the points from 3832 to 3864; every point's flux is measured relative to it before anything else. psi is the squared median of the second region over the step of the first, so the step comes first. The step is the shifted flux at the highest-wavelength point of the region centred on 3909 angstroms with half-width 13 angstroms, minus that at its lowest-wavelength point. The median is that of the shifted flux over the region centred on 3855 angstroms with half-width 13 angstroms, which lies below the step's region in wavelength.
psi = -8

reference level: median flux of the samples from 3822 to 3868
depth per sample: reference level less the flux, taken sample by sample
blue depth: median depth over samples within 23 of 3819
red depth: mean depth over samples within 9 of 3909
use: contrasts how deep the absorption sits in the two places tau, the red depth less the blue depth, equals -7.0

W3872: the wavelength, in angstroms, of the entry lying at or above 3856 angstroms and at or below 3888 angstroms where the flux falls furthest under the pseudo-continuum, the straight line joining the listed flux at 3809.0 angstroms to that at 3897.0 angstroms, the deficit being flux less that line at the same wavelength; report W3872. 3859.0 angstroms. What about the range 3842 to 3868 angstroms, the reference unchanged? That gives 3859.0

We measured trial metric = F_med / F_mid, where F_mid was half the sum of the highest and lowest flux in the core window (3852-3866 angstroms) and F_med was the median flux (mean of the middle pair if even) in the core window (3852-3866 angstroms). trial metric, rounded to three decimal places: 1.003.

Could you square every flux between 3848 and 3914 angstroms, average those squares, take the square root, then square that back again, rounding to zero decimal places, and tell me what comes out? 3085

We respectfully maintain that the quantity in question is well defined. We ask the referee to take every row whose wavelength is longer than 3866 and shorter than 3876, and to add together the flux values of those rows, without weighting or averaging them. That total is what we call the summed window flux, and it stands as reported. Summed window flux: 297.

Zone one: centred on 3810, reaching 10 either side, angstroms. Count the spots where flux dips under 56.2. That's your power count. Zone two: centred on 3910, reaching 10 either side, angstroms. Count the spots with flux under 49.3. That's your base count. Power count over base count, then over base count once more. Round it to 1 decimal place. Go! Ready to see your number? 4.0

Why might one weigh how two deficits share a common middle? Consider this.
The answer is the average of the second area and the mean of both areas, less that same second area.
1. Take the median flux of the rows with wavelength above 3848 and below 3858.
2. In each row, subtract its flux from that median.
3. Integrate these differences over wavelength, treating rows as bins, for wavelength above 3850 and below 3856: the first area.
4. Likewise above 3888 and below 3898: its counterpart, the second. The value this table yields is -17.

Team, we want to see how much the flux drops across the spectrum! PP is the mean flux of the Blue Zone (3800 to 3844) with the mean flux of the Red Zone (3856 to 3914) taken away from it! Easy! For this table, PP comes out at -5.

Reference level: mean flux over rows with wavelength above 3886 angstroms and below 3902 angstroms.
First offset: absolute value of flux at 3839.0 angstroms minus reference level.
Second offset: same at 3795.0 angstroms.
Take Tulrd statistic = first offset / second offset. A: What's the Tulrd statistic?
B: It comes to 2.7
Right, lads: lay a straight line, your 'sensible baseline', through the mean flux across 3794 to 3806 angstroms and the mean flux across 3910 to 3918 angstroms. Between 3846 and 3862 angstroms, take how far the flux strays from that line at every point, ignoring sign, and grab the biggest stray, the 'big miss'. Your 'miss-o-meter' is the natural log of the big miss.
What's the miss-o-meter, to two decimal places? 2.62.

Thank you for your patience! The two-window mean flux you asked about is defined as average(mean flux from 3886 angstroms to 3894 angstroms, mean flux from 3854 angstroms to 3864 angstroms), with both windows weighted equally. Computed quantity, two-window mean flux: 50.6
